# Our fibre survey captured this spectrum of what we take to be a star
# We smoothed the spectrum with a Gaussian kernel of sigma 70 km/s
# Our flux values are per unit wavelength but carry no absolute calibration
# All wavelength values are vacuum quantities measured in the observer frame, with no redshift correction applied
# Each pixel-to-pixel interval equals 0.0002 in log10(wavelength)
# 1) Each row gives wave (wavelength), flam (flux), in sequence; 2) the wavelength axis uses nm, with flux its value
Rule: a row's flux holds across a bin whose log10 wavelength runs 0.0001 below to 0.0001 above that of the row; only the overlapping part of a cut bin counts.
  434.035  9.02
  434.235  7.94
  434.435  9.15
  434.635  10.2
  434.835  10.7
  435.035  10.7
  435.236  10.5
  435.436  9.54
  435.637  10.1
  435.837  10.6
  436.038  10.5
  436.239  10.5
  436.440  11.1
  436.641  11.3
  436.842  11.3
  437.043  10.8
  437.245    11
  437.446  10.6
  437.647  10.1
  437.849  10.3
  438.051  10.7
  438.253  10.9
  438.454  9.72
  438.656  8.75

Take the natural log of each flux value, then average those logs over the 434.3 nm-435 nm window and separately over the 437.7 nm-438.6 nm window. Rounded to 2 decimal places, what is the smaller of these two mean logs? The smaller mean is 2.30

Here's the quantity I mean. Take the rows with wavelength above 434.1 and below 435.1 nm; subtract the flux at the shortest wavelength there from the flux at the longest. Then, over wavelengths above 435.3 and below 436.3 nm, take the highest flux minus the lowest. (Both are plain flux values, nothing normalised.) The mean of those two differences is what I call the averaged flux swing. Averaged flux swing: 1.9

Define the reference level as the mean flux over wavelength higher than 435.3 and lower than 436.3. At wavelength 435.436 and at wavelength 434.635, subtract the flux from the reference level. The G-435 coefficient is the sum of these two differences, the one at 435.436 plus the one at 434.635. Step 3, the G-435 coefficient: 0.8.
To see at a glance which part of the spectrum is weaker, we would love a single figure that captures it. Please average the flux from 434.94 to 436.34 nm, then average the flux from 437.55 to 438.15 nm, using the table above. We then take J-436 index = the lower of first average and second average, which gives 10.3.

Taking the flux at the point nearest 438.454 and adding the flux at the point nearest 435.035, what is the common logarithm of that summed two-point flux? 1.31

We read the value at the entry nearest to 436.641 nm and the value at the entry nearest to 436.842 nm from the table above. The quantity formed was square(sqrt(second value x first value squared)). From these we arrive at 1443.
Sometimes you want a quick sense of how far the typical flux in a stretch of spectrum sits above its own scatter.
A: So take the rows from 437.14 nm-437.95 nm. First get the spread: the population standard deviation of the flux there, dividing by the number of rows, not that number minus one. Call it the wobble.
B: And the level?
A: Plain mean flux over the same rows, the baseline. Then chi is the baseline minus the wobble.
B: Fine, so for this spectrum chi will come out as 10.2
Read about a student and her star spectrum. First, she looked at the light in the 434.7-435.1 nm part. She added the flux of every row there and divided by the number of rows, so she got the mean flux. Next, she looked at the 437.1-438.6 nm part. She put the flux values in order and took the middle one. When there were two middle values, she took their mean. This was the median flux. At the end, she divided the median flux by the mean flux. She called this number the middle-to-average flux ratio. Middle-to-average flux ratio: 0.99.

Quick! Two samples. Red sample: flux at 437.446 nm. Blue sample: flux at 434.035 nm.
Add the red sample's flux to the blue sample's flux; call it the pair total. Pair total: 19.6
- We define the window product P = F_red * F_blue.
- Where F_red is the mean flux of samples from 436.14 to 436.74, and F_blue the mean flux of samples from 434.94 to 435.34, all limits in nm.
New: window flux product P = 116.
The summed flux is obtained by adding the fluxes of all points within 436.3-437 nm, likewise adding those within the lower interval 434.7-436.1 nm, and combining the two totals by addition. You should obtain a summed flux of 106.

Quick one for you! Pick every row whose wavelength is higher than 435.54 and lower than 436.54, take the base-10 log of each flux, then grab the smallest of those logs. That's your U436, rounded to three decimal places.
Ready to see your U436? 1.004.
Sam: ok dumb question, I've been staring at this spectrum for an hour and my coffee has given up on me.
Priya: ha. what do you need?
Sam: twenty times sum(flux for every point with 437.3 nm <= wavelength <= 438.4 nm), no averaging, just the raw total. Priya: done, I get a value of 1052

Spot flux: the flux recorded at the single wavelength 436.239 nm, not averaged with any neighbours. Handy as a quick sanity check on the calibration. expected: 10.5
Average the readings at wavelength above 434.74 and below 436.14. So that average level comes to 10.4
